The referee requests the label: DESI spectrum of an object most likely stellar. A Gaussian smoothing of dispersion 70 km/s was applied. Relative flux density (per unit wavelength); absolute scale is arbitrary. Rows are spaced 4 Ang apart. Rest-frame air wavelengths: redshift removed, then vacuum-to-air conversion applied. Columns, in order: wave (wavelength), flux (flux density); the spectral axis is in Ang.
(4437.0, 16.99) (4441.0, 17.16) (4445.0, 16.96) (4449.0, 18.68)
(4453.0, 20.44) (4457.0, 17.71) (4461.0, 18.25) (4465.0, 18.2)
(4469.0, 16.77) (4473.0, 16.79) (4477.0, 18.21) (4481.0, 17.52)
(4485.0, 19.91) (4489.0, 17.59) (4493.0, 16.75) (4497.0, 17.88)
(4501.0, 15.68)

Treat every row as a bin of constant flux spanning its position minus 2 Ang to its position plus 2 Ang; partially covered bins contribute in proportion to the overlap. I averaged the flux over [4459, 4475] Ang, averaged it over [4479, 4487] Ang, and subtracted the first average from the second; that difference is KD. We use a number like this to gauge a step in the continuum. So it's 1.2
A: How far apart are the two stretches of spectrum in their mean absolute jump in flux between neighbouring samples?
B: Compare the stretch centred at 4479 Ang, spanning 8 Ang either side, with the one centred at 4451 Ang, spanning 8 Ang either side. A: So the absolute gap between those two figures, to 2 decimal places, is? 0.57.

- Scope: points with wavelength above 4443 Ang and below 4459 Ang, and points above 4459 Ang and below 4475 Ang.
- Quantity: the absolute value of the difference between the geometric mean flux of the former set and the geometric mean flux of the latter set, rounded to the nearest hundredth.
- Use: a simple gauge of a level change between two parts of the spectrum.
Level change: 0.91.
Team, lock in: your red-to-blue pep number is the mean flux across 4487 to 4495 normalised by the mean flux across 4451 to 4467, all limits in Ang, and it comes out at 0.92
